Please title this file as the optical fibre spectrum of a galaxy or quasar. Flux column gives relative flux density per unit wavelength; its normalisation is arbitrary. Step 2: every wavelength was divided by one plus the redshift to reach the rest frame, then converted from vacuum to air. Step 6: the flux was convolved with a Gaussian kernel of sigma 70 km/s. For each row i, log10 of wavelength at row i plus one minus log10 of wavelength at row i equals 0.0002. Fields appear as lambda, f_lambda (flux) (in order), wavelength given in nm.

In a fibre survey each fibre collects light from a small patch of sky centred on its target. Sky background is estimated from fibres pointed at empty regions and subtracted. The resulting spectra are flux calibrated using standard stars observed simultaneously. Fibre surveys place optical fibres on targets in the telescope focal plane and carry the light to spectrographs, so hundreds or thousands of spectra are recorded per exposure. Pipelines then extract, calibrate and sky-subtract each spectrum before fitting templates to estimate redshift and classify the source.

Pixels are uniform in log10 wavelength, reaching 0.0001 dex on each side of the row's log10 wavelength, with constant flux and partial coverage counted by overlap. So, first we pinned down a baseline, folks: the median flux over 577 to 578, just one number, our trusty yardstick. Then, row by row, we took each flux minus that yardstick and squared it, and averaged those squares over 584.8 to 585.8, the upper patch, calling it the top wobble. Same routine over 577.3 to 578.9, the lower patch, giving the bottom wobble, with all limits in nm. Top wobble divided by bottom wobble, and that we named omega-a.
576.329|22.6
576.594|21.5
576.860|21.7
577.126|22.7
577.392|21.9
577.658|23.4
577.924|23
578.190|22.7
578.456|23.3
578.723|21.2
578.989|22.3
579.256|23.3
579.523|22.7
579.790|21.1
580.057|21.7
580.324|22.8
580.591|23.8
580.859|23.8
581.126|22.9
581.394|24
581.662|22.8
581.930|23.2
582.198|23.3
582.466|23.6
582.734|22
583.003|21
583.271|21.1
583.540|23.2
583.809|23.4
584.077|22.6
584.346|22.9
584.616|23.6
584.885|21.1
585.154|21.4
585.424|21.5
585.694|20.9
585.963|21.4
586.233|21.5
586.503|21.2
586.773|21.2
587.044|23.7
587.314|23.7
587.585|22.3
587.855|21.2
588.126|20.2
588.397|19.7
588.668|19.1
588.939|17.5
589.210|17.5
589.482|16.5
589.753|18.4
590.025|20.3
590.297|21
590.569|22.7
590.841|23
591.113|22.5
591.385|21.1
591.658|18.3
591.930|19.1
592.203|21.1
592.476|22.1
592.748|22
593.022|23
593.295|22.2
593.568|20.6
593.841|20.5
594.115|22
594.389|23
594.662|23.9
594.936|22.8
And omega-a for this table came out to 3.9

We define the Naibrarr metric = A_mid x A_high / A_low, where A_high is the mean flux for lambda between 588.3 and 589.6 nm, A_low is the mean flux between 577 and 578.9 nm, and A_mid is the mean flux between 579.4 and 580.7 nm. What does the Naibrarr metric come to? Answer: 17.9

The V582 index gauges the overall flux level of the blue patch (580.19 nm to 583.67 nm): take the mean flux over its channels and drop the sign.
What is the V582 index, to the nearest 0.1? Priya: 22.9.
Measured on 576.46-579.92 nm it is 22.4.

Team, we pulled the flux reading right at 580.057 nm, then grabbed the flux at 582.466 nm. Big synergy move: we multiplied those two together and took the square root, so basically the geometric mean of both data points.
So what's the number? 22.6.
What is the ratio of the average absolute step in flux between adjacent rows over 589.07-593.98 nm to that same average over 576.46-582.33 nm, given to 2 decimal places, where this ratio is 1.38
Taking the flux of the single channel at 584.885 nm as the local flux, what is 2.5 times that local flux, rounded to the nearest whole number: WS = 53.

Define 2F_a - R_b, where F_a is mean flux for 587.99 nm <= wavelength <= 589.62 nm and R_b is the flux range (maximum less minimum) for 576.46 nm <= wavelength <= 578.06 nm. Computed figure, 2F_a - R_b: 35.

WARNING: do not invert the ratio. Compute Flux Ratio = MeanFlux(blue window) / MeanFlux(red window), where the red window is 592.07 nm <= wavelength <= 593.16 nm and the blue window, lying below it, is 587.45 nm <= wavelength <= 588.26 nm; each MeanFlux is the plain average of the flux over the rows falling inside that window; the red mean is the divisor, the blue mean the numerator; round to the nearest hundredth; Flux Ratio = 0.96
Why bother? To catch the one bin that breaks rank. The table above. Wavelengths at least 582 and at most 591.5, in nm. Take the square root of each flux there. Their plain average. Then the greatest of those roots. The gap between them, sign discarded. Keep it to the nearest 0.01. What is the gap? 0.25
